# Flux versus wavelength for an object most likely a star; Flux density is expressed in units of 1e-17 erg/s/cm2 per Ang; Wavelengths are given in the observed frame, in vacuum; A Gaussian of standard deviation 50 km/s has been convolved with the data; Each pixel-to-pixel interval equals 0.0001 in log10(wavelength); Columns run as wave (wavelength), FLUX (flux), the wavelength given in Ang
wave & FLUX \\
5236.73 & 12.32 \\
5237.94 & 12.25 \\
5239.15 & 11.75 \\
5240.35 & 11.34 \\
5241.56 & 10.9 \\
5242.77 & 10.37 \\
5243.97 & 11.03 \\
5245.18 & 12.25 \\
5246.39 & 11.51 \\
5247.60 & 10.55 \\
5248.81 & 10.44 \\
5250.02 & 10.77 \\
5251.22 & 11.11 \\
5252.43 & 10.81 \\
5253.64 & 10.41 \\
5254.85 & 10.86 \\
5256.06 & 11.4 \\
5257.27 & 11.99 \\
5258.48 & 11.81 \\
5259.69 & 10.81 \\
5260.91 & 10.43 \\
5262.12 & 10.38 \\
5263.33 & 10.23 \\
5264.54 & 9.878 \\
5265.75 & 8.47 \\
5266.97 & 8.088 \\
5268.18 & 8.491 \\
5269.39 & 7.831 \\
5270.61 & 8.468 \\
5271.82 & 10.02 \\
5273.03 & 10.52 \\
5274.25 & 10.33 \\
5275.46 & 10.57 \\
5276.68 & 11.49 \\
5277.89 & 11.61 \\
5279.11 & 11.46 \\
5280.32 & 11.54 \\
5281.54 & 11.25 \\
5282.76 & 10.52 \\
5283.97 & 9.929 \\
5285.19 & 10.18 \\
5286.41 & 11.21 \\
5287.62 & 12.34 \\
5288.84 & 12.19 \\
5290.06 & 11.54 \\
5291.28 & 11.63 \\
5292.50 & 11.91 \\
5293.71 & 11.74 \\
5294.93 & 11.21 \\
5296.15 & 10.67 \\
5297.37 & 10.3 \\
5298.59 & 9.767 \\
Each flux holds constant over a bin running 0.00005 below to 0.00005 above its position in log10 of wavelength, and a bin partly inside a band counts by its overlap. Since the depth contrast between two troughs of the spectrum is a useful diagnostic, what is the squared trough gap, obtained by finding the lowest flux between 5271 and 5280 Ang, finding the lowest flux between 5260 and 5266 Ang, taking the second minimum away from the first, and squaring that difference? 2.4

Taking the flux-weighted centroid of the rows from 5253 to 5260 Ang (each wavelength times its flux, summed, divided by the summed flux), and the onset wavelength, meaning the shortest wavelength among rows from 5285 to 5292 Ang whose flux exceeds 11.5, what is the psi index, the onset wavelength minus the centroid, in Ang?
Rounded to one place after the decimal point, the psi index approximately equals 30.9 Ang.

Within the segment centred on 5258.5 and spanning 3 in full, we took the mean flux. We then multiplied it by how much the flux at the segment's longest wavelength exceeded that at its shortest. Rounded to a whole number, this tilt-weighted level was -14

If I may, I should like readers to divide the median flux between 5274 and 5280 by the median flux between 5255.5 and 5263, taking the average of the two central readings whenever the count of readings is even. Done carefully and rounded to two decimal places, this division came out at 1.03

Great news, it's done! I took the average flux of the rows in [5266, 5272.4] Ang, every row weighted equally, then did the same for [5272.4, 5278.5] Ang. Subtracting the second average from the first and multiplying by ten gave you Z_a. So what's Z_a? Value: -23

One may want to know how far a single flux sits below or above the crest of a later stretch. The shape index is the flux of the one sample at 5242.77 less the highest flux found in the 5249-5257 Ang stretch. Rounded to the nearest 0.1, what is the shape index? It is -1.0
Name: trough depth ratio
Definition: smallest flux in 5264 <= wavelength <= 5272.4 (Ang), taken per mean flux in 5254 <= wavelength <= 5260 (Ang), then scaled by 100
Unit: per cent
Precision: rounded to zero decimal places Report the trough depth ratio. 69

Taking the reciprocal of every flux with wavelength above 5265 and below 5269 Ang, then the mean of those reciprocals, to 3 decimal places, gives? 0.120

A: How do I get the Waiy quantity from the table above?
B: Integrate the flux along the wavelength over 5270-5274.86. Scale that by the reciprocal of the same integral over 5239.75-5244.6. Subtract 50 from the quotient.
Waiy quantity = -49.1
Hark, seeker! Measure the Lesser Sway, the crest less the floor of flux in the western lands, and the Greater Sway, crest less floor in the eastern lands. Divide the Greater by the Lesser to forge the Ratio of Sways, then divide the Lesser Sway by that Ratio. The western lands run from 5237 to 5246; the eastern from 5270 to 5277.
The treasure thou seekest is 1.2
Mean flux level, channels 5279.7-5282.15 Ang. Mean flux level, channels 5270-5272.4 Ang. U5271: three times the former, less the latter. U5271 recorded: 24.9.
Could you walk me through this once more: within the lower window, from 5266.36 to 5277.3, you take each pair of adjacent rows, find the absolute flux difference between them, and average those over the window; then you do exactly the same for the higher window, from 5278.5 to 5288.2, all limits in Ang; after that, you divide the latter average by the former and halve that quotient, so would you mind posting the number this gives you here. 0.46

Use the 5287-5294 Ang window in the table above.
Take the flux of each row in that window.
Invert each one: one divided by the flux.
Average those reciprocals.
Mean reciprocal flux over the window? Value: 0.084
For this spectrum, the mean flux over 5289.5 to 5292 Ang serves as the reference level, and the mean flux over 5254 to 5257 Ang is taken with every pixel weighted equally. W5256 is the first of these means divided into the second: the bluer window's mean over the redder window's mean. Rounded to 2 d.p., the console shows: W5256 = 0.96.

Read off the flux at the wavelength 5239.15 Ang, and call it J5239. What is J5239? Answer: 11.75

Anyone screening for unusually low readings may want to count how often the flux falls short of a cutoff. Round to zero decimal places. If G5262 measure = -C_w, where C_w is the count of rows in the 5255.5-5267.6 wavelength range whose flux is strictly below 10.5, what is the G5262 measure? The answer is -6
